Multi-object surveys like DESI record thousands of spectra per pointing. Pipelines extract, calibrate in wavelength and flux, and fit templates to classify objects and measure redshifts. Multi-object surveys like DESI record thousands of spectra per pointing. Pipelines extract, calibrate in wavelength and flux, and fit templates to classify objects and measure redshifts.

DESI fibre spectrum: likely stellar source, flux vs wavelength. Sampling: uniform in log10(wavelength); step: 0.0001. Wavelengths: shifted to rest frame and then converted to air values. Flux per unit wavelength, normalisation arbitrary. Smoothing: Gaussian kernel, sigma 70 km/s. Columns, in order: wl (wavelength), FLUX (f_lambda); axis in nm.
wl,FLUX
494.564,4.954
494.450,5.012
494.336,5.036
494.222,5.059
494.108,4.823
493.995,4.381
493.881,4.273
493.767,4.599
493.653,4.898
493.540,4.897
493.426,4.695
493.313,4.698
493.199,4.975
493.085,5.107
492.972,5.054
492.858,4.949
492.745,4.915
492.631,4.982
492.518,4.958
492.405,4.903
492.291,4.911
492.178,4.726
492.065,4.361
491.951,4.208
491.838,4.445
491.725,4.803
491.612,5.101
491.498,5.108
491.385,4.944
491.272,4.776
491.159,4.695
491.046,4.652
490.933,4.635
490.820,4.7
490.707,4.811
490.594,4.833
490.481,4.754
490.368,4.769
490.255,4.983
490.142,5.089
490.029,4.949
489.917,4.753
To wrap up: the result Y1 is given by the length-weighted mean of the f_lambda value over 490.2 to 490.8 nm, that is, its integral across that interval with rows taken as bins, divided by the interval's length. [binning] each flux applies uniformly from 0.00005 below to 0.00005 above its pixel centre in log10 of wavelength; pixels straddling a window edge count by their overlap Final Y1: 4.82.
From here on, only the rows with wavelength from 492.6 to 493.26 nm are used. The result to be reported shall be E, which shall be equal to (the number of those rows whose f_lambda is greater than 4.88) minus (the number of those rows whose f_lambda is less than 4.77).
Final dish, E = 6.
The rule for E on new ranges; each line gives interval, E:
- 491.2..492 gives 1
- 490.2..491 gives -3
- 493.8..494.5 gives 1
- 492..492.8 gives 3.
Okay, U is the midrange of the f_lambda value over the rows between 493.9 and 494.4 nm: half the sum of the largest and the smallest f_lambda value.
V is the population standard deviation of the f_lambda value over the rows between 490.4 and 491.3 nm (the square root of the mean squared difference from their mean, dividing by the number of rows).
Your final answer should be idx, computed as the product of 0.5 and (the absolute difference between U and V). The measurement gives 2.33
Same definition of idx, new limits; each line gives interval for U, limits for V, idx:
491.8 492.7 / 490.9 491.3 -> 2.27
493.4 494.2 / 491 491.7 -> 2.20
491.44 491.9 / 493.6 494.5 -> 2.24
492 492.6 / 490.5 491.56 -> 2.26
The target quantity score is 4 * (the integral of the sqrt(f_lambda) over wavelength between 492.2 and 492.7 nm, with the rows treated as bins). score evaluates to 4.4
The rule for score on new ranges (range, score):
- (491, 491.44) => 3.8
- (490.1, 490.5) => 3.5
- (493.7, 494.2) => 4.3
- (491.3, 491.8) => 4.5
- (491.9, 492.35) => 3.8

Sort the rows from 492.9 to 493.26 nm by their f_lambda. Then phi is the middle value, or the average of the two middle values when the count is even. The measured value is 5.05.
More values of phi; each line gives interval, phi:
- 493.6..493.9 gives 4.60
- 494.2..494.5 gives 5.04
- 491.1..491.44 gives 4.78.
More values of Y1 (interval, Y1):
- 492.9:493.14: 5.07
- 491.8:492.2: 4.41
